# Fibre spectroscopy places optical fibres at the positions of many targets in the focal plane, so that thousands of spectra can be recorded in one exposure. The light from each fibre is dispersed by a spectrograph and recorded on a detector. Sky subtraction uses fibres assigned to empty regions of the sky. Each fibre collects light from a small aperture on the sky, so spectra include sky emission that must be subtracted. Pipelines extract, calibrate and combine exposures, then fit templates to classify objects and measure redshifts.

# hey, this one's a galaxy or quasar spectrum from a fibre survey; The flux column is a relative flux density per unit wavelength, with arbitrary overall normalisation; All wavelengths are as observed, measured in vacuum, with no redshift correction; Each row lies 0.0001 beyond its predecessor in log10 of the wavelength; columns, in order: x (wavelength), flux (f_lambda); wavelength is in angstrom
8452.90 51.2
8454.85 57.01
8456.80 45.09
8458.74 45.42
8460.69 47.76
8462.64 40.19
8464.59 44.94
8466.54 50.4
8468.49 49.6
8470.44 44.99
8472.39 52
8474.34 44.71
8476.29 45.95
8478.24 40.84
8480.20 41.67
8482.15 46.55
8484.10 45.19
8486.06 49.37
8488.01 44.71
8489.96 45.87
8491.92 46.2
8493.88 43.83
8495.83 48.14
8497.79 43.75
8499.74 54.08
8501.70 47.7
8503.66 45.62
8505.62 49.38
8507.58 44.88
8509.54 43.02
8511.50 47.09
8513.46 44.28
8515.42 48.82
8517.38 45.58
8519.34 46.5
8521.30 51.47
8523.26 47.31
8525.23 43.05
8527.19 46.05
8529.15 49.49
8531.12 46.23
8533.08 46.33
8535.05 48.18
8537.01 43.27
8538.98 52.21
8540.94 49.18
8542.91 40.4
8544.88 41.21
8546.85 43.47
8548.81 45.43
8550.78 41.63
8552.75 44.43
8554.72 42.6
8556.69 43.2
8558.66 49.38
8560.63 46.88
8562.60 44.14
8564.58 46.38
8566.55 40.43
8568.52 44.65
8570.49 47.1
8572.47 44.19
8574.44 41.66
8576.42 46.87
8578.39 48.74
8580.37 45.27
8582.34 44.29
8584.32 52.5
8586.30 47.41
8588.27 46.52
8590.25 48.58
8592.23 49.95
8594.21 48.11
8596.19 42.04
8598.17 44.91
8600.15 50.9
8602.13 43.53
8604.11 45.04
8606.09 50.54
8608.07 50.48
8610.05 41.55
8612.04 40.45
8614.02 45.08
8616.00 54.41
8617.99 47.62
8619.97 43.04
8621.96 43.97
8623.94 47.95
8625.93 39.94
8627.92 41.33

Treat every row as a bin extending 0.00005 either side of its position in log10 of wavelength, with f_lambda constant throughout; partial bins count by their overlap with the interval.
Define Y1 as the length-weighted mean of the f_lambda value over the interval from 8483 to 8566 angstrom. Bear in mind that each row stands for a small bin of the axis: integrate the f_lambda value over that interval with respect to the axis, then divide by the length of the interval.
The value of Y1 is 46.1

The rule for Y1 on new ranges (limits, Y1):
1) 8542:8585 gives 44.7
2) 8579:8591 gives 47.4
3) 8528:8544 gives 46.9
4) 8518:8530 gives 47.3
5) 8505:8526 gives 46.5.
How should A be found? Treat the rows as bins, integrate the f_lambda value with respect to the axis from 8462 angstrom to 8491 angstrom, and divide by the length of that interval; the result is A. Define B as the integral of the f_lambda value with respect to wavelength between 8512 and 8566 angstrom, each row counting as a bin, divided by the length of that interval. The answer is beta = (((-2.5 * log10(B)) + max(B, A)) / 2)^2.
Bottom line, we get 435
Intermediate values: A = 45.9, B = 45.8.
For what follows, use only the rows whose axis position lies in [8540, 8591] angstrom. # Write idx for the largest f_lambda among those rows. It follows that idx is 52.5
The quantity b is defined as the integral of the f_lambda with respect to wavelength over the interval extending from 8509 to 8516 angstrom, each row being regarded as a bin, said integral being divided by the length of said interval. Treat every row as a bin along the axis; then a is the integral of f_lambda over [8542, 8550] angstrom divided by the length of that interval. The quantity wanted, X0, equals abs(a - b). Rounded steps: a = 42.6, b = 45.8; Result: 3.2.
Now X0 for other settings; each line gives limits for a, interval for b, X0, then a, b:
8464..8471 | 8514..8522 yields 0.0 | 47.8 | 47.8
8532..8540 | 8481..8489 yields 1.1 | 47.5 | 46.4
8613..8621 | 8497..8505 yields 0.5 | 47.5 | 48.0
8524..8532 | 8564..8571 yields 1.8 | 46.2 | 44.4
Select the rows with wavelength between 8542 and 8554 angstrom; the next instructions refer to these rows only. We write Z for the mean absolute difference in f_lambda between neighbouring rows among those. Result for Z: 2.3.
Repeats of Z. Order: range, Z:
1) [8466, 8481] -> 3.8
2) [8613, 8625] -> 5.1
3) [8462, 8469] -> 3.7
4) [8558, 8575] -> 3.2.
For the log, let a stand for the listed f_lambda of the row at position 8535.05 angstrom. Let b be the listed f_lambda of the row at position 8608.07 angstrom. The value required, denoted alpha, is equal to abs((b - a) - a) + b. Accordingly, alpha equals 96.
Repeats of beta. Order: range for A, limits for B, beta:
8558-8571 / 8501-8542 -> 457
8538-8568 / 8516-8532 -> 459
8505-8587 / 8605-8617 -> 460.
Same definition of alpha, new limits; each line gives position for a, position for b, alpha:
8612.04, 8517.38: 81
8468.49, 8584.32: 99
